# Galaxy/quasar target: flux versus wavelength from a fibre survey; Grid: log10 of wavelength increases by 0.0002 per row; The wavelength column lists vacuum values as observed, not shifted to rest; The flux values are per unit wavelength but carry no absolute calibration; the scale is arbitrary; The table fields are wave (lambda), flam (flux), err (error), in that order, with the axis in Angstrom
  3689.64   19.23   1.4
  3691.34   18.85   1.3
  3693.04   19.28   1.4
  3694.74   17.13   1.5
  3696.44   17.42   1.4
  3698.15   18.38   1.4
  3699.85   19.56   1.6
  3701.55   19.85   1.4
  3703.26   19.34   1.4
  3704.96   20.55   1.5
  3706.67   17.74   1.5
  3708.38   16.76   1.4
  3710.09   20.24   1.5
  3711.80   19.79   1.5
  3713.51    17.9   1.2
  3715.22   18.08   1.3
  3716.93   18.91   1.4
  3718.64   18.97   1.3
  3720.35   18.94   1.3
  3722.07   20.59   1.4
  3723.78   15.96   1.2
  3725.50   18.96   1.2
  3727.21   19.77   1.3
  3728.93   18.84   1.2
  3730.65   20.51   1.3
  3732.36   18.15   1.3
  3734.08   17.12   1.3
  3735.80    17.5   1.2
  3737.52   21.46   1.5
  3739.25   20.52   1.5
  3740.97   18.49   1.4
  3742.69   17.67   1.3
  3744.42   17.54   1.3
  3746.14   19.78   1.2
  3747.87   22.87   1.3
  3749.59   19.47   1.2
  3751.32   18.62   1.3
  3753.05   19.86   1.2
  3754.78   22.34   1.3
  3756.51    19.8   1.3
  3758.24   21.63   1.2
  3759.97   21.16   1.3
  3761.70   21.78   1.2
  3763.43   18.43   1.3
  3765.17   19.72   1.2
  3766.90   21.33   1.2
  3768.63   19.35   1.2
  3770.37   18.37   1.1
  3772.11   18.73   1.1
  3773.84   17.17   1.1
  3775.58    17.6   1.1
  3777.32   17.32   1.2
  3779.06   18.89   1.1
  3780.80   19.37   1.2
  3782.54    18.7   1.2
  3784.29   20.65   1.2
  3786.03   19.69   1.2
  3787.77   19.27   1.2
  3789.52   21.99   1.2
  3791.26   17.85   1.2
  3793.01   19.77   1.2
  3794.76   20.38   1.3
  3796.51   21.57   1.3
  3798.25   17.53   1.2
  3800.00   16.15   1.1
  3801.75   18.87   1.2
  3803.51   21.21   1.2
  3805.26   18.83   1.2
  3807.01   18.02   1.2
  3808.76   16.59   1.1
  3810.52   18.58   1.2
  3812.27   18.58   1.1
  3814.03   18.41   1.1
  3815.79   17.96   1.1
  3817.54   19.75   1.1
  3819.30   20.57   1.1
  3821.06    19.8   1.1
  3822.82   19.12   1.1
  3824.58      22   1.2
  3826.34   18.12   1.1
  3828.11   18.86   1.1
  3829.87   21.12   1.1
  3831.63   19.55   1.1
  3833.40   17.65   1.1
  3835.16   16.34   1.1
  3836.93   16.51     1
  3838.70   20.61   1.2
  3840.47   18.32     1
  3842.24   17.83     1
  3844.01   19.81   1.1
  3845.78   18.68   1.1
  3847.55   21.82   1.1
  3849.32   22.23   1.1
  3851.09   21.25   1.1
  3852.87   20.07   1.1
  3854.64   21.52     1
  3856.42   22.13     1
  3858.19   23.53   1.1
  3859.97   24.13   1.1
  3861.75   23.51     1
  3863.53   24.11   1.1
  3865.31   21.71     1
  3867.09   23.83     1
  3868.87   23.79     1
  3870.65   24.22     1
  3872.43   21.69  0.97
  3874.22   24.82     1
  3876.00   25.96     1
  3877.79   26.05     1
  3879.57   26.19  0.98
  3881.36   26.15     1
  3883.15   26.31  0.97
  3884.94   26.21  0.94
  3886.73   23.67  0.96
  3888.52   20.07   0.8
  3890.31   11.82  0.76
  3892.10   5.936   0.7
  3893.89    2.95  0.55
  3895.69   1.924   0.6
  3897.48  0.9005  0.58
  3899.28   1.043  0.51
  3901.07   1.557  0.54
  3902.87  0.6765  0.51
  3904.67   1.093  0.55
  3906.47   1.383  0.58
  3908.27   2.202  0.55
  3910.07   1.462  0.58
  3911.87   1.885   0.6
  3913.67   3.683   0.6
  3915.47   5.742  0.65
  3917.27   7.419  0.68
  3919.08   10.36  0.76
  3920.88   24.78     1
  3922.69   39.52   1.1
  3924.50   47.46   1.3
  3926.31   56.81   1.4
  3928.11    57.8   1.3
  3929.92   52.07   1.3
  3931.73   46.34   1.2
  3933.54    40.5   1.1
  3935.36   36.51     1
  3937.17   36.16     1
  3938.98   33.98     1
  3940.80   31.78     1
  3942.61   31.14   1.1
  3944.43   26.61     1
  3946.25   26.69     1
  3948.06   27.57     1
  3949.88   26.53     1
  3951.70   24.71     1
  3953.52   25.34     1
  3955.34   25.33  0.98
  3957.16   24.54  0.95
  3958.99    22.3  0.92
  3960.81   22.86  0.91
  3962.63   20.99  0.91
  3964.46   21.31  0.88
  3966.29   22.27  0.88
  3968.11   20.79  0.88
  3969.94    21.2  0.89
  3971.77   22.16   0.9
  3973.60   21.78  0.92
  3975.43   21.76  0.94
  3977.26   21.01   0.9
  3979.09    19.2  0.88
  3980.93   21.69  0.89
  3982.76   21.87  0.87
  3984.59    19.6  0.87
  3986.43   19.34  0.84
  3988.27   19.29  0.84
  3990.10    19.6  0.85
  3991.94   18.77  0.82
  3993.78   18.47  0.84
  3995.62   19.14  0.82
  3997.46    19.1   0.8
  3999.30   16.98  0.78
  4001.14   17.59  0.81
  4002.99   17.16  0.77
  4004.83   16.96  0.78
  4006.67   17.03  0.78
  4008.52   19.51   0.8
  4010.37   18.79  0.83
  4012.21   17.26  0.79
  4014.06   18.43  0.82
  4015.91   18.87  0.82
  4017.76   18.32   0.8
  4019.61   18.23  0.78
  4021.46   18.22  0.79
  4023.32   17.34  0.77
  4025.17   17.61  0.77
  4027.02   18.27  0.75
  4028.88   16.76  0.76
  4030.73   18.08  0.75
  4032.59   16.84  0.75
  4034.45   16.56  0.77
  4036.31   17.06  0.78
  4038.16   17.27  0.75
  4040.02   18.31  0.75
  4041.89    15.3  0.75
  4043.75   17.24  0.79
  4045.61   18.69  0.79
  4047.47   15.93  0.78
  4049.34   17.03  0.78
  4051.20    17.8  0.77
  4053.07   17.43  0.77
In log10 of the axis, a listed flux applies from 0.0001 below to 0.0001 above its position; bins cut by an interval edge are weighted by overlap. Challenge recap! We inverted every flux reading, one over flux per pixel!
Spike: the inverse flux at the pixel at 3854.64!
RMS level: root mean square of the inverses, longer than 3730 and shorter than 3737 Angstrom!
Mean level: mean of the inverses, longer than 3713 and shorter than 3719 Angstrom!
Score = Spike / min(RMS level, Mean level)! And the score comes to 0.86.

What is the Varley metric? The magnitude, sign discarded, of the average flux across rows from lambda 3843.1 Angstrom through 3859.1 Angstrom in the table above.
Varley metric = 21.2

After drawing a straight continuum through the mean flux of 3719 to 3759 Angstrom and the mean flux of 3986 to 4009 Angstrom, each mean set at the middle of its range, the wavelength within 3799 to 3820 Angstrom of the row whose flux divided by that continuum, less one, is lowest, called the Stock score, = 3800.00 Angstrom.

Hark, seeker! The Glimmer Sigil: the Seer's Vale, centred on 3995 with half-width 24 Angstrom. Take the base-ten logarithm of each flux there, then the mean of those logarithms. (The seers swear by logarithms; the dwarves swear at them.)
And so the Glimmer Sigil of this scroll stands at 1.28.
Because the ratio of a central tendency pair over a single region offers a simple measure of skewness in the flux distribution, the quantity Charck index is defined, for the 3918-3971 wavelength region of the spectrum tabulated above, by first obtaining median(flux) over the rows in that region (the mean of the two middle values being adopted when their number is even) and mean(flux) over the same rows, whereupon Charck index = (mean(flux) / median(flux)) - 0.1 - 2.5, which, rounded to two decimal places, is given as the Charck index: -1.43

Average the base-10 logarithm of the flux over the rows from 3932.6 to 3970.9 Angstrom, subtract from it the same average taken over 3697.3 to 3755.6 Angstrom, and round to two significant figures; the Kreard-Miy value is 0.14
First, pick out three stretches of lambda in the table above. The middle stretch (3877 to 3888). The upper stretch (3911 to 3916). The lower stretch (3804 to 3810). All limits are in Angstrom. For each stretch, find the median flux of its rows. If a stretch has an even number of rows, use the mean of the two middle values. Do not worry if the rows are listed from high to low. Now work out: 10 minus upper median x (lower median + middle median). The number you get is -153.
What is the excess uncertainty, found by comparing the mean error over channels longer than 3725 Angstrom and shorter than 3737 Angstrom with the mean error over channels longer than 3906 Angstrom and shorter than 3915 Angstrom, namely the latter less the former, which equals -0.68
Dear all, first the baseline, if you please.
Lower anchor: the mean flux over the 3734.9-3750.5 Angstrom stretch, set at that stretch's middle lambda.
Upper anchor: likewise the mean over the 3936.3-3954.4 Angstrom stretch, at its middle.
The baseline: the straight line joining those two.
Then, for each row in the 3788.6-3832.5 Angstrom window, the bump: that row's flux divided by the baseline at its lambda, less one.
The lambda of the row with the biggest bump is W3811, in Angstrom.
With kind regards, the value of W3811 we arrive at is 3789.52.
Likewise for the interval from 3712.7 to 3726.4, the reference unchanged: 3722.07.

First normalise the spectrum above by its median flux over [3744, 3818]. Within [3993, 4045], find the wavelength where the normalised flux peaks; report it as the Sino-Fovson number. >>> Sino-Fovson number 4008.52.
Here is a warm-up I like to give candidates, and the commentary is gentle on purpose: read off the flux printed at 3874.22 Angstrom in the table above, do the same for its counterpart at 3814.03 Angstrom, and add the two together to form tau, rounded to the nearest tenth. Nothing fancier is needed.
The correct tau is 43.2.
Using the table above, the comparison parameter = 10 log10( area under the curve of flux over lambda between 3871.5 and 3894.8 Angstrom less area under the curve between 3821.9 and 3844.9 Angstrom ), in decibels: 16.5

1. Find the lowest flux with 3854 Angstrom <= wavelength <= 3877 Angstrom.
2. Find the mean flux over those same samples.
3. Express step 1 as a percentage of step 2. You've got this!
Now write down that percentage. 92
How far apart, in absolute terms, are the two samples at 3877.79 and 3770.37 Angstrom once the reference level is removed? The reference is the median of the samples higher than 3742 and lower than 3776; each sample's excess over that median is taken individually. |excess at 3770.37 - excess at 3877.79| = 8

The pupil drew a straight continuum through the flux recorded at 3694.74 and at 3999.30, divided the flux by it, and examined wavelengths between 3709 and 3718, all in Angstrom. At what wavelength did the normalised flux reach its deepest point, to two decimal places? 3713.51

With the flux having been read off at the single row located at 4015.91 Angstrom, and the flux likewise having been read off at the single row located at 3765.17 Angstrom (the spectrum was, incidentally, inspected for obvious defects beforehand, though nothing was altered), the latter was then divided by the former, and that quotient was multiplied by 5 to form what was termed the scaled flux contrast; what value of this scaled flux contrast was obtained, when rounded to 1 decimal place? 5.2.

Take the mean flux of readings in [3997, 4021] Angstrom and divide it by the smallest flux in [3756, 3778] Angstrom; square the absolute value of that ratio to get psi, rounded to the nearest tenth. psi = 1.1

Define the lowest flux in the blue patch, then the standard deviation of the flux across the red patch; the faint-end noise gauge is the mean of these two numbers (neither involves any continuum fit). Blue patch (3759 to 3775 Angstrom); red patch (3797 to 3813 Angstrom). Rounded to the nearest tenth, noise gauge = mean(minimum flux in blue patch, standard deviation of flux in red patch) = 9.3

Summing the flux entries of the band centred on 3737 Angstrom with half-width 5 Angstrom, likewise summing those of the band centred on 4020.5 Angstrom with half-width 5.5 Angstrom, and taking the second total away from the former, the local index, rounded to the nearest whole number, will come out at 5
